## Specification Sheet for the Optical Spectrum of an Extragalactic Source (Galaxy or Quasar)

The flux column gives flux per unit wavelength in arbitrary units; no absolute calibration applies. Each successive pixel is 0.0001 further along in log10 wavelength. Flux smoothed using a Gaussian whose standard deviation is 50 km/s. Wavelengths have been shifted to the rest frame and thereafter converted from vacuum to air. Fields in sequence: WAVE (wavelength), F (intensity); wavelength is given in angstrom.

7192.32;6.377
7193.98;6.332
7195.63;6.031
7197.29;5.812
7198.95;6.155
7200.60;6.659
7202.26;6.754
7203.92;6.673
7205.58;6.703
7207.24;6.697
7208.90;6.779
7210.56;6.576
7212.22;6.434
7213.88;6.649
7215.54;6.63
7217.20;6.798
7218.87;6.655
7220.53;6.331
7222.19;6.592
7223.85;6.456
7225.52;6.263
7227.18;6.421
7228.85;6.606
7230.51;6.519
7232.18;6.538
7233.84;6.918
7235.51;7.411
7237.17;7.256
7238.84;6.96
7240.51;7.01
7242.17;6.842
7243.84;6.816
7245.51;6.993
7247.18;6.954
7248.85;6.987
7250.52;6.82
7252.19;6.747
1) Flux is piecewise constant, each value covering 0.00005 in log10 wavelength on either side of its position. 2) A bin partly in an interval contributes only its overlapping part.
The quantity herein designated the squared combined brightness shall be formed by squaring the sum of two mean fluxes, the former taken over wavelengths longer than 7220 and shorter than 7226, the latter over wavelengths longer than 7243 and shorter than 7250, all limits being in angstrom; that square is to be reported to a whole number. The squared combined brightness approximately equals 178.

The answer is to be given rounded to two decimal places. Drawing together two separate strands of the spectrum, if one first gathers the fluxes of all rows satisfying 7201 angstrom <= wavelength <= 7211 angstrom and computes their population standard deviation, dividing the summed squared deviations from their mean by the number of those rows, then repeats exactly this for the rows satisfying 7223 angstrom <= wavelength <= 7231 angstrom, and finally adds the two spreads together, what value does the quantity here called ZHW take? 0.18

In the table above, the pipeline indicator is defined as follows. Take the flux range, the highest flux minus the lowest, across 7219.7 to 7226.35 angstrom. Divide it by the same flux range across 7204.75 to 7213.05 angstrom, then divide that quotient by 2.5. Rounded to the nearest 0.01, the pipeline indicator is 0.38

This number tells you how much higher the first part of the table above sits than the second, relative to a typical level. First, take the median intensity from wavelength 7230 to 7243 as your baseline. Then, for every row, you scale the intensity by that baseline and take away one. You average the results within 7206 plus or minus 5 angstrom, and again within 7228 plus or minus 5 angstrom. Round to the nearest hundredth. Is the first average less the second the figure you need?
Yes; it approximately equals 0.03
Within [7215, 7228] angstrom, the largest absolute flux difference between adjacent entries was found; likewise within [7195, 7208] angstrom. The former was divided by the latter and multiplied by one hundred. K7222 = 64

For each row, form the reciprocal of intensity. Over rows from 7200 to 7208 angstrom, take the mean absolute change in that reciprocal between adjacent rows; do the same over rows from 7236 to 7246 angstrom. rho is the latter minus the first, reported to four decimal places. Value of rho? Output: 0.0018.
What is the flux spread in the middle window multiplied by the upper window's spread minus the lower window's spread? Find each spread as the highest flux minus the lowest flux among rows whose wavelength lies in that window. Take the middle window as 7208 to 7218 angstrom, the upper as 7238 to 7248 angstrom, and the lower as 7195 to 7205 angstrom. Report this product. -0.27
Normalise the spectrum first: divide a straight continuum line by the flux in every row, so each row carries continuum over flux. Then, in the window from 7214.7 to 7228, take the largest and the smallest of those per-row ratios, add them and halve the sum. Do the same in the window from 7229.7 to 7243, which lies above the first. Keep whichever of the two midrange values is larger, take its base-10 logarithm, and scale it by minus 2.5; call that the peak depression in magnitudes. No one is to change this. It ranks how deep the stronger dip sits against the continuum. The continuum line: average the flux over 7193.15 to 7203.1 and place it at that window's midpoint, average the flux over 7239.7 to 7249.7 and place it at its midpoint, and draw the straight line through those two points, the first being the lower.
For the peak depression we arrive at -0.016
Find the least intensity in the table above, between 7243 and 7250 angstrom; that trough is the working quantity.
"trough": 6.816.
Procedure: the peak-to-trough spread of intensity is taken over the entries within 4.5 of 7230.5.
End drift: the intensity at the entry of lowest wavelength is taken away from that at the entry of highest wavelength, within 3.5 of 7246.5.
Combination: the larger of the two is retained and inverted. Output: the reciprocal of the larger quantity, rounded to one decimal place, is 2.0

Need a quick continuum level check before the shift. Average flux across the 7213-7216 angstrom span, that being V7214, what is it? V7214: 6.64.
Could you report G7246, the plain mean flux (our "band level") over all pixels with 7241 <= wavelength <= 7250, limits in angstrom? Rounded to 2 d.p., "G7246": 6.92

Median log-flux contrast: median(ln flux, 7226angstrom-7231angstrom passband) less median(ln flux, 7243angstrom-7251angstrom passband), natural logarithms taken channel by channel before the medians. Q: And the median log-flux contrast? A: -0.065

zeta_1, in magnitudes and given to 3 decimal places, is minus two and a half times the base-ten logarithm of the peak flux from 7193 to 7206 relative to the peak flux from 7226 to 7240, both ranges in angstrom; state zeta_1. 0.101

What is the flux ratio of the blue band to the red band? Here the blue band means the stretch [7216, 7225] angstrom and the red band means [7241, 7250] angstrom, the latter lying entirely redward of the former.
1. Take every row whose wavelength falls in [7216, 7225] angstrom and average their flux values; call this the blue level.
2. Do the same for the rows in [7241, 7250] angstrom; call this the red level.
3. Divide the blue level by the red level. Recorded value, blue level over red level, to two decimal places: 0.95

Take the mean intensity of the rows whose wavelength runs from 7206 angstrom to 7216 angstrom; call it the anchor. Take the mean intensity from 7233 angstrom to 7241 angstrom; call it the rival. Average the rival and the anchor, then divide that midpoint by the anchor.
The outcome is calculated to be 1.04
